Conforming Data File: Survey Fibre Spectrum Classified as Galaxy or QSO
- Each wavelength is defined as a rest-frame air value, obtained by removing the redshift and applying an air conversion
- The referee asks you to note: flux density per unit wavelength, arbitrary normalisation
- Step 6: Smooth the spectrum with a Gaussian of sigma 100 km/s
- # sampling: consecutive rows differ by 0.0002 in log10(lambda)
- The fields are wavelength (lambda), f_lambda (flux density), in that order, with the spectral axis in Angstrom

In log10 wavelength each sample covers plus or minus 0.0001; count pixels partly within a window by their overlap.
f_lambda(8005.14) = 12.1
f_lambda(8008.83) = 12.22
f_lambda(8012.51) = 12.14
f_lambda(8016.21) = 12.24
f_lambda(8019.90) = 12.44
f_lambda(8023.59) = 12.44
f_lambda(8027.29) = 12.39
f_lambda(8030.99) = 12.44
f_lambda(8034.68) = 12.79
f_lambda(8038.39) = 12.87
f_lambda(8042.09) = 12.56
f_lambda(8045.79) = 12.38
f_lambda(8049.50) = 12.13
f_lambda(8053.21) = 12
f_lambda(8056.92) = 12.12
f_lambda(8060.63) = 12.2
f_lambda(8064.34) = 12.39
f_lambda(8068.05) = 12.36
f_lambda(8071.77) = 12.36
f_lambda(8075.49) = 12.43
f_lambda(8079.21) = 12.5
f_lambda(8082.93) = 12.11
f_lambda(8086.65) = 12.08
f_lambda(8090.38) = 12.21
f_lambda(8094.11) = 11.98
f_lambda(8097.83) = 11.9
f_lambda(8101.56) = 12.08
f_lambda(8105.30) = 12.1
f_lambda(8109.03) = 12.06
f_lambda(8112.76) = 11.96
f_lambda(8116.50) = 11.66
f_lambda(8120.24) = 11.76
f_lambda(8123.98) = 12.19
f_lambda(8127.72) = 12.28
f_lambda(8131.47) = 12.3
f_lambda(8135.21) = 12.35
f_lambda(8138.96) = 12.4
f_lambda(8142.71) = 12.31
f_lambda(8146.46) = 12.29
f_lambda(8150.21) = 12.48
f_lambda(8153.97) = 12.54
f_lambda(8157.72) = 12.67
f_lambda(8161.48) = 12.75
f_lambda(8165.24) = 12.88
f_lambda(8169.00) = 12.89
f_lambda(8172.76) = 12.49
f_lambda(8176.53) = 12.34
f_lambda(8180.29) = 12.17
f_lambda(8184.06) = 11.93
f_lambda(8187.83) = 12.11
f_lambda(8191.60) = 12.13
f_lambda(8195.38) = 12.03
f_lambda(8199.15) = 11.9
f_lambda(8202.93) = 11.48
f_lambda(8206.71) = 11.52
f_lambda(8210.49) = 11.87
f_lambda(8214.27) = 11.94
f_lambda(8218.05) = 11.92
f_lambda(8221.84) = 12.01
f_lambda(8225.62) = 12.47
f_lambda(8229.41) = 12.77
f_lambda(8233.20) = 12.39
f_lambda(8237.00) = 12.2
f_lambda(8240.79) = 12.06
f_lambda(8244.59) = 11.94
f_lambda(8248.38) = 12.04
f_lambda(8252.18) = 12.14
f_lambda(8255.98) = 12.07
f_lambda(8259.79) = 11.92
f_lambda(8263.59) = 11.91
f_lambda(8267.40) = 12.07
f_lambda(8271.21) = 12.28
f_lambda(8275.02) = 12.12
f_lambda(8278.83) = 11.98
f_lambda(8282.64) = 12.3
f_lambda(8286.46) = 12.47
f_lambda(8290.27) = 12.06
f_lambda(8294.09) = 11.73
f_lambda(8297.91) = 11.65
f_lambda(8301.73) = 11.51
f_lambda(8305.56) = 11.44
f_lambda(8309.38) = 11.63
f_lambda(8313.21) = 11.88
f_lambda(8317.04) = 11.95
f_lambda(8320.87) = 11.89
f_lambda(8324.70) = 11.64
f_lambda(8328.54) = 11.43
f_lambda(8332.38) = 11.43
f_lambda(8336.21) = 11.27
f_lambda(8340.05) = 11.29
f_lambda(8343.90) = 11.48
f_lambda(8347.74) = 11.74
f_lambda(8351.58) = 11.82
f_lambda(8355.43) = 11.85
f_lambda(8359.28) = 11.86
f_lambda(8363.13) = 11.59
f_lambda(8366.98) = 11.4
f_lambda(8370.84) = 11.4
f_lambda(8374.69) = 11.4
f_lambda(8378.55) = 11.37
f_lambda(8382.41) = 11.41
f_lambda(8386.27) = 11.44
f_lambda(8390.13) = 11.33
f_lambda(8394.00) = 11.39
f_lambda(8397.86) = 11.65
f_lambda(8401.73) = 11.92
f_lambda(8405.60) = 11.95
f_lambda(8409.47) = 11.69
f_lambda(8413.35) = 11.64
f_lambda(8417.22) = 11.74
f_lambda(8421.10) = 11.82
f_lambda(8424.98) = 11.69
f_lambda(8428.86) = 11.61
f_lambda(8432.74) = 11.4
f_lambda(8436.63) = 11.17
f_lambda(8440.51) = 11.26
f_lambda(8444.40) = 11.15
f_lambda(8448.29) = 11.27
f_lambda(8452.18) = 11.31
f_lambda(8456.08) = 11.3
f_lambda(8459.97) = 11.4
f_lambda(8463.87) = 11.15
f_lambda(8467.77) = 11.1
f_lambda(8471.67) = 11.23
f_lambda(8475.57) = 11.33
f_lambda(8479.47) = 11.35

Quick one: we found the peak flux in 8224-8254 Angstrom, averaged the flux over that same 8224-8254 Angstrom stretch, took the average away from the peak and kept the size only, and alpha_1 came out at 0.52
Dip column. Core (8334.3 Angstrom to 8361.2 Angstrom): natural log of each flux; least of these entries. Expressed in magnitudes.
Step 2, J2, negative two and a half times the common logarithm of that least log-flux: -0.961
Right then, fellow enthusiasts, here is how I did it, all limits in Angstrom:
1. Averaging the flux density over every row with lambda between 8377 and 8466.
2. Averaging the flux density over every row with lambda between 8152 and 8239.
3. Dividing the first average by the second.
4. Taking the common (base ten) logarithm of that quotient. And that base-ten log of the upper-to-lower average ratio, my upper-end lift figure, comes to -0.028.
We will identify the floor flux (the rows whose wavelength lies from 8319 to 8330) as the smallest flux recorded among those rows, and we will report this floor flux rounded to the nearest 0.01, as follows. 11.43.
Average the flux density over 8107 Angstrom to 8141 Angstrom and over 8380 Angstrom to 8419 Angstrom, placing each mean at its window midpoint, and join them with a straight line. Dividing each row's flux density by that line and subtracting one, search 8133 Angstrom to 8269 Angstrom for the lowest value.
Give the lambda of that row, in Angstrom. 8202.93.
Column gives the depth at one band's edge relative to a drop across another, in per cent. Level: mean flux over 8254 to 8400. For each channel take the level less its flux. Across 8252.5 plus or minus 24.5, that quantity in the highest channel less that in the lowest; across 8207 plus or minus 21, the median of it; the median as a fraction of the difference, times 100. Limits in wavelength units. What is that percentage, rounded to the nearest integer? -35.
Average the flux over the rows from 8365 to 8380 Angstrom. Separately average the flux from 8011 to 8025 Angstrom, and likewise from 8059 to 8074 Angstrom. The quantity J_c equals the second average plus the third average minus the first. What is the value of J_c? 13.25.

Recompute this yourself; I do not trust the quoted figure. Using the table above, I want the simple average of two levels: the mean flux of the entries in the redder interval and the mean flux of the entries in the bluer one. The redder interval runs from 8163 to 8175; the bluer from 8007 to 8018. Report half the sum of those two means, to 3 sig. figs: 12.5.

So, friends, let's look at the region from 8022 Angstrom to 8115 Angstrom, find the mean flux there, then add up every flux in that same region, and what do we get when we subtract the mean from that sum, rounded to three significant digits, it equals 295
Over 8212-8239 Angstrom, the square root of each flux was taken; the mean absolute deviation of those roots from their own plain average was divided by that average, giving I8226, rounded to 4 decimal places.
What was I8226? 0.0105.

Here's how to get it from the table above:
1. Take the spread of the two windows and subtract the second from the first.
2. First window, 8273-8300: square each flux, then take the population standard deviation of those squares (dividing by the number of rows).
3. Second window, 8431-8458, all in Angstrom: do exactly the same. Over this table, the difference 4.7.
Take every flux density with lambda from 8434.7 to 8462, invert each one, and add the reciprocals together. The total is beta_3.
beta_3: 0.621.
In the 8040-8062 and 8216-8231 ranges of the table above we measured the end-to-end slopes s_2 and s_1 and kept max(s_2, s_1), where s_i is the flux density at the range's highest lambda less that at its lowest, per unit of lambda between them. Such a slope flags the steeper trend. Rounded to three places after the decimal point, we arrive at 0.075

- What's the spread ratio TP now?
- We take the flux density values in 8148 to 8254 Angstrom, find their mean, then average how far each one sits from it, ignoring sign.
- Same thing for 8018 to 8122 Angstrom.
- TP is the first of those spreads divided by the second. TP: 1.32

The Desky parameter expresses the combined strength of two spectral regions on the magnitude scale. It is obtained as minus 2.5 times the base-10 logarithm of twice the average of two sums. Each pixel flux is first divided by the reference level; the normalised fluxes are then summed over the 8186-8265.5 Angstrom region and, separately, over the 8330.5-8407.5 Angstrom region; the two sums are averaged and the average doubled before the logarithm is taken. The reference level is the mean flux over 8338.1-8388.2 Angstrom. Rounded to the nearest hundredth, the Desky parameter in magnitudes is -4.06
